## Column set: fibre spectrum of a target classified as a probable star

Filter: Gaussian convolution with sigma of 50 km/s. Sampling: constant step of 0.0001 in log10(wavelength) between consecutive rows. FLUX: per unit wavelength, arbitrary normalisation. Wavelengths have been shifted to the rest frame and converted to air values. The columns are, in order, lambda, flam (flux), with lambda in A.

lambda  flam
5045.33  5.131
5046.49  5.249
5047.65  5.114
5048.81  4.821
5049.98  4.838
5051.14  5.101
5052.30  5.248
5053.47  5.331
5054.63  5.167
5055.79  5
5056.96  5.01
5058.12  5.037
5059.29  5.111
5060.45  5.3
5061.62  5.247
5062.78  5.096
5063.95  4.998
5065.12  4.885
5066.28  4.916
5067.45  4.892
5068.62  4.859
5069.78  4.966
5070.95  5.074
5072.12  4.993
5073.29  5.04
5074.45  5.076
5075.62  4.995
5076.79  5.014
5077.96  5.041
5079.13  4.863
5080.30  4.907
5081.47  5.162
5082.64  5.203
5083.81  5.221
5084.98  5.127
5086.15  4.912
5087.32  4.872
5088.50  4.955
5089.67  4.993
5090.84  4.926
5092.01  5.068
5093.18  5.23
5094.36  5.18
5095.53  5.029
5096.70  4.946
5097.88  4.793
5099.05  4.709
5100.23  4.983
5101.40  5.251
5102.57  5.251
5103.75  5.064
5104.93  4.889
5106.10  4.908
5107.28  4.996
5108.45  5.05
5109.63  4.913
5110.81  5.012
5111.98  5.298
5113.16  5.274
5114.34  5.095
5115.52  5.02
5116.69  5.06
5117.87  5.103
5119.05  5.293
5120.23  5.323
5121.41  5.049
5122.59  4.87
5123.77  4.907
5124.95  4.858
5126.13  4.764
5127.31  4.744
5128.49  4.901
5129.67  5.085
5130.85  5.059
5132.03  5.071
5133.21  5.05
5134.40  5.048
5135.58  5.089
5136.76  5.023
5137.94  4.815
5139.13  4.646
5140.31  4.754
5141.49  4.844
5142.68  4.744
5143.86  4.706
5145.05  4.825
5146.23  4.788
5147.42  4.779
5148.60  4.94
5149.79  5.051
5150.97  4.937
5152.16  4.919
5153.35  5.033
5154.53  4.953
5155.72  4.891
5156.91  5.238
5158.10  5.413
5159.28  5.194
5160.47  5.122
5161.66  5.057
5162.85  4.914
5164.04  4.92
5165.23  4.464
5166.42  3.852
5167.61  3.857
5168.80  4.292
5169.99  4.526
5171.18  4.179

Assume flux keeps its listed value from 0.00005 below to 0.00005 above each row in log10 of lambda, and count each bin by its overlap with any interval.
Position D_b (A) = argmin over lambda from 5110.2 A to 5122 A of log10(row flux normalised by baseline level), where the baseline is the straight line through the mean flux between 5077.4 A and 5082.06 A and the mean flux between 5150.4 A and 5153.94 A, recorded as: 5110.81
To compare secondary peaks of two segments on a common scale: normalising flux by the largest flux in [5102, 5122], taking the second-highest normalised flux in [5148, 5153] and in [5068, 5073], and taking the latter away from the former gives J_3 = -0.010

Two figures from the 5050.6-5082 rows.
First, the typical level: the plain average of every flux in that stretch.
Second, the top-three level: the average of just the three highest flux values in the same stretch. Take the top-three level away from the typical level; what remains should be -0.244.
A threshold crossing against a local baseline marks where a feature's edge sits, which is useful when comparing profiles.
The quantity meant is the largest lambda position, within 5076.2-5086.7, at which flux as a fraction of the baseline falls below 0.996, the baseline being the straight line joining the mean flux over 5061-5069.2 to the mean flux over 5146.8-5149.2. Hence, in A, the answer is 5086.15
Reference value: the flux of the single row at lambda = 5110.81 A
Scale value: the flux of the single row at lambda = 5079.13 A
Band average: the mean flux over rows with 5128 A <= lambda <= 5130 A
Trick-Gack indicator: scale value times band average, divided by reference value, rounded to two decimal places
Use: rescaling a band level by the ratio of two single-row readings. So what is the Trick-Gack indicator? 4.84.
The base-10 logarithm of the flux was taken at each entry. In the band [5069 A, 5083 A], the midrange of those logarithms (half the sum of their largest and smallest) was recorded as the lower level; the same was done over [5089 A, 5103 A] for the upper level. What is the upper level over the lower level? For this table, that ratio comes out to 0.99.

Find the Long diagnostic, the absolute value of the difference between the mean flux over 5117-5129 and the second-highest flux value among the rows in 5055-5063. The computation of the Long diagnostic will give 0.27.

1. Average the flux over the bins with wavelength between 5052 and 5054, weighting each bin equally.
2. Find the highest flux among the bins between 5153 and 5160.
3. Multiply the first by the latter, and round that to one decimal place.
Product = 28.6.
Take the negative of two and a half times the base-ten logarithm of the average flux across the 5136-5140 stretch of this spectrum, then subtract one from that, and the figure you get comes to -2.71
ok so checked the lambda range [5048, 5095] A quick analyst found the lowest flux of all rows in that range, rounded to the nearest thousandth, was 4.821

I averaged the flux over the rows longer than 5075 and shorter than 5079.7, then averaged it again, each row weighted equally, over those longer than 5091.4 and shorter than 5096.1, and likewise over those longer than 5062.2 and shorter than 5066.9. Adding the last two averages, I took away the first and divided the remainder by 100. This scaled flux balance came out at 0.051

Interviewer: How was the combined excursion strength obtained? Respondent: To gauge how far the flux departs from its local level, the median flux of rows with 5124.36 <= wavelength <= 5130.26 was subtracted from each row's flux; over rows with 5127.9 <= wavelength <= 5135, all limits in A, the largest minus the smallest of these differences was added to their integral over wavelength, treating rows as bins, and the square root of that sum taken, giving 1.2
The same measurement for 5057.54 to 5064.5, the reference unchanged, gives 1.5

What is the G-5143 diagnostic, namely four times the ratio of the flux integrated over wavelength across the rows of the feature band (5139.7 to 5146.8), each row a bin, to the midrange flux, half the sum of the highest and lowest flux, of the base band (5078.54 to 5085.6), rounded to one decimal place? 26.9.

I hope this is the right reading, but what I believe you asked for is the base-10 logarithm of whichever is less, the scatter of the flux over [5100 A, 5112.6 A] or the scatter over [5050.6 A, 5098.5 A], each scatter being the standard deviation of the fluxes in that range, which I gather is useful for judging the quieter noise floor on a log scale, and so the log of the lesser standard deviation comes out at -0.88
